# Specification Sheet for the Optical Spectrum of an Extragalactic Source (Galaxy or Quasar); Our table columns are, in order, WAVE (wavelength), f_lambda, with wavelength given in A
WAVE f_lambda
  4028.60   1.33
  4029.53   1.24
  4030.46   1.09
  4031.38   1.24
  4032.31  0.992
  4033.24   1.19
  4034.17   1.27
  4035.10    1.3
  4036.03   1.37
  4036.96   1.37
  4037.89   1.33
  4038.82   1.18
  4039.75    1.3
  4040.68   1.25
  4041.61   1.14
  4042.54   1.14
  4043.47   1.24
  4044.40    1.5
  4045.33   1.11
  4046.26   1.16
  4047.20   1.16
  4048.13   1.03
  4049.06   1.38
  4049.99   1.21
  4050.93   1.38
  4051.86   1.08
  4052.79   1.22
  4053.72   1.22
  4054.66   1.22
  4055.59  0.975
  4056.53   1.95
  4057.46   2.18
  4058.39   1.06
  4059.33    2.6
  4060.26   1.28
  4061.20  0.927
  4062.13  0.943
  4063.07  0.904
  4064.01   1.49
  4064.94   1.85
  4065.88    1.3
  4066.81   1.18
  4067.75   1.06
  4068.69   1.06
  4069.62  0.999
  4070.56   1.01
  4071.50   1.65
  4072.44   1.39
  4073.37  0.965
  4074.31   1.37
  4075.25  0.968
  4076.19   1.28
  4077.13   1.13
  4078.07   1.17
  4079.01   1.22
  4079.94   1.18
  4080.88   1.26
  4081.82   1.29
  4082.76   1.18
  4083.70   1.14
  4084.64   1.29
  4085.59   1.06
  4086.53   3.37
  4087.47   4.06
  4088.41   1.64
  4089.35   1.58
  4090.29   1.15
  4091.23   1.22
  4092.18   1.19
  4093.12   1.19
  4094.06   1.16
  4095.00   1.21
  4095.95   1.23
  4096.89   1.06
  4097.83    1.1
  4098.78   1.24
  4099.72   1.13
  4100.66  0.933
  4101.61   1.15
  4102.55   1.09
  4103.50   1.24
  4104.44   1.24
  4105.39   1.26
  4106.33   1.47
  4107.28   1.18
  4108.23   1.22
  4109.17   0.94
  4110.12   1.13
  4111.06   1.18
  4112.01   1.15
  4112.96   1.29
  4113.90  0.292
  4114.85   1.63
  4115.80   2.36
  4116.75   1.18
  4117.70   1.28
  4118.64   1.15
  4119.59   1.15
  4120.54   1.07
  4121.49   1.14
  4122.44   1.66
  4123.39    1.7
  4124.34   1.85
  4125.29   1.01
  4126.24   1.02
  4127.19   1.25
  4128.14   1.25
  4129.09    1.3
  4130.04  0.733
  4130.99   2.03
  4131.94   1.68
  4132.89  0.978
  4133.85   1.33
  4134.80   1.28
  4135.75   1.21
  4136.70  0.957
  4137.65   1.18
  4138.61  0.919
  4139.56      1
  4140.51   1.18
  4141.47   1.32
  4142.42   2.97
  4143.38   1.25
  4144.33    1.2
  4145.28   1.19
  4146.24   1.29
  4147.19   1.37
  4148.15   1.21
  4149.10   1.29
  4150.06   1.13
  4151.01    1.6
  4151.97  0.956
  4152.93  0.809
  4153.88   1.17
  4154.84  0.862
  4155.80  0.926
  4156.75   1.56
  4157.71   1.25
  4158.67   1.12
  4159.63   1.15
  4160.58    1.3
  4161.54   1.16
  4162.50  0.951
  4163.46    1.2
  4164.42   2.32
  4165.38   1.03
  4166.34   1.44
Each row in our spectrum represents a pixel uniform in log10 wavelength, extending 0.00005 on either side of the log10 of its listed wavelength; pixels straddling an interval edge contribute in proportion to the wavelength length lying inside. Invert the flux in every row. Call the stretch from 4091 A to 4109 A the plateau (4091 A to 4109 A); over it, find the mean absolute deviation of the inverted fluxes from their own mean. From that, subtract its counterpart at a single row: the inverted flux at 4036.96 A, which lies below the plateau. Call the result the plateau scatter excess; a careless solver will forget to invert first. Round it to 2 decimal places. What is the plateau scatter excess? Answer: -0.68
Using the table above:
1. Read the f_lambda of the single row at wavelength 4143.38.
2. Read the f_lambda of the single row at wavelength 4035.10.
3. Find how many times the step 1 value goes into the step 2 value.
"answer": 1.0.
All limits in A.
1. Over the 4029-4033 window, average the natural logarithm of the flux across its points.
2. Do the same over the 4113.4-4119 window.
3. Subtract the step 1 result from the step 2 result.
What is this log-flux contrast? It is 0.0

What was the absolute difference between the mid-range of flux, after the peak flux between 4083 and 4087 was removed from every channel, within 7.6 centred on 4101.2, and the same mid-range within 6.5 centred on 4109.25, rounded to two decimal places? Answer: 0.12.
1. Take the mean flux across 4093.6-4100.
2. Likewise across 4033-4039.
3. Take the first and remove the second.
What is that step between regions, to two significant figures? -0.13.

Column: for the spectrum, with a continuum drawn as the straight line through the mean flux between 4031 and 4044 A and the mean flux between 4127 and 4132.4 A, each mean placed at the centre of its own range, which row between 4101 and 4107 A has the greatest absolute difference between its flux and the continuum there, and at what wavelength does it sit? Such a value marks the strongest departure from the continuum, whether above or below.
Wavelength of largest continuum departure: 4102.55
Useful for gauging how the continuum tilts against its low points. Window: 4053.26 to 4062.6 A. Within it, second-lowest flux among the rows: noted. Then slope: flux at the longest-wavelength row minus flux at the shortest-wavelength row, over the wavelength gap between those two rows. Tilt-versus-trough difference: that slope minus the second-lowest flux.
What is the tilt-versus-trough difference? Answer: -0.98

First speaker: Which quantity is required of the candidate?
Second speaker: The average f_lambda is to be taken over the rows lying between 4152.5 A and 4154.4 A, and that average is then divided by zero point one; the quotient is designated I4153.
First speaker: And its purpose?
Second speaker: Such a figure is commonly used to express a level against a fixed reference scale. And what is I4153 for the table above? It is 9.9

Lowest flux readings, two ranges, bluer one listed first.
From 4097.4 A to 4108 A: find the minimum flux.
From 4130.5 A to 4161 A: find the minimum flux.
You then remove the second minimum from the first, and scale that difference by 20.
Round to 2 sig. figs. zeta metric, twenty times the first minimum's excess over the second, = 2.5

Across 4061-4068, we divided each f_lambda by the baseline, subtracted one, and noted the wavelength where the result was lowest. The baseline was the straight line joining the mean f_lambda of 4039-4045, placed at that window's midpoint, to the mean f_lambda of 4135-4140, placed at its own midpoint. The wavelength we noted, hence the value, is 4063.07 A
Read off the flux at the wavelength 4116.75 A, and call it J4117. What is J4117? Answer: 1.18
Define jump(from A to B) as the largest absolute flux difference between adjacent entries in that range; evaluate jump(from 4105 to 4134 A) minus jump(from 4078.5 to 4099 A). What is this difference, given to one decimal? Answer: -1.1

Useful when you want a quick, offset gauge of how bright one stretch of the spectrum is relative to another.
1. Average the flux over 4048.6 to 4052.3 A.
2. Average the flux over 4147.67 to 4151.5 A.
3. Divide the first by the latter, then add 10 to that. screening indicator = 11.0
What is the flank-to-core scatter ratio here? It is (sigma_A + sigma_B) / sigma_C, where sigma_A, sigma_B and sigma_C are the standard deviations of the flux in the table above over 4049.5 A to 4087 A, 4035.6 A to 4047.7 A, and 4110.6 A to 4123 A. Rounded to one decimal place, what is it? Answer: 1.3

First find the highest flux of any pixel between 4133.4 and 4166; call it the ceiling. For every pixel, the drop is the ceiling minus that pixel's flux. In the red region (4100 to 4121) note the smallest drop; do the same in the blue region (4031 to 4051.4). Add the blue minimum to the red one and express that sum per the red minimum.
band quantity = 3.4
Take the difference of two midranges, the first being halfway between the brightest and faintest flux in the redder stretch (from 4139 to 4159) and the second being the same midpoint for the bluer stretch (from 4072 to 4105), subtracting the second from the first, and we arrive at -0.6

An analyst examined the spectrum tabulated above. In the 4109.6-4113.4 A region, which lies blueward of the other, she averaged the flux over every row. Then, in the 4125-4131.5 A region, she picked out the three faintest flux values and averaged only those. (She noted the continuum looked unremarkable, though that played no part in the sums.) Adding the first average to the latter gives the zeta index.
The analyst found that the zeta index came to 2.1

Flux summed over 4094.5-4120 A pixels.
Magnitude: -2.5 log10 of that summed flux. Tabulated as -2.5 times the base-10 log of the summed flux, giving -3.8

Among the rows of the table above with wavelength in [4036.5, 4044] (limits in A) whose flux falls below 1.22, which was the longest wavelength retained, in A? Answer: 4042.54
